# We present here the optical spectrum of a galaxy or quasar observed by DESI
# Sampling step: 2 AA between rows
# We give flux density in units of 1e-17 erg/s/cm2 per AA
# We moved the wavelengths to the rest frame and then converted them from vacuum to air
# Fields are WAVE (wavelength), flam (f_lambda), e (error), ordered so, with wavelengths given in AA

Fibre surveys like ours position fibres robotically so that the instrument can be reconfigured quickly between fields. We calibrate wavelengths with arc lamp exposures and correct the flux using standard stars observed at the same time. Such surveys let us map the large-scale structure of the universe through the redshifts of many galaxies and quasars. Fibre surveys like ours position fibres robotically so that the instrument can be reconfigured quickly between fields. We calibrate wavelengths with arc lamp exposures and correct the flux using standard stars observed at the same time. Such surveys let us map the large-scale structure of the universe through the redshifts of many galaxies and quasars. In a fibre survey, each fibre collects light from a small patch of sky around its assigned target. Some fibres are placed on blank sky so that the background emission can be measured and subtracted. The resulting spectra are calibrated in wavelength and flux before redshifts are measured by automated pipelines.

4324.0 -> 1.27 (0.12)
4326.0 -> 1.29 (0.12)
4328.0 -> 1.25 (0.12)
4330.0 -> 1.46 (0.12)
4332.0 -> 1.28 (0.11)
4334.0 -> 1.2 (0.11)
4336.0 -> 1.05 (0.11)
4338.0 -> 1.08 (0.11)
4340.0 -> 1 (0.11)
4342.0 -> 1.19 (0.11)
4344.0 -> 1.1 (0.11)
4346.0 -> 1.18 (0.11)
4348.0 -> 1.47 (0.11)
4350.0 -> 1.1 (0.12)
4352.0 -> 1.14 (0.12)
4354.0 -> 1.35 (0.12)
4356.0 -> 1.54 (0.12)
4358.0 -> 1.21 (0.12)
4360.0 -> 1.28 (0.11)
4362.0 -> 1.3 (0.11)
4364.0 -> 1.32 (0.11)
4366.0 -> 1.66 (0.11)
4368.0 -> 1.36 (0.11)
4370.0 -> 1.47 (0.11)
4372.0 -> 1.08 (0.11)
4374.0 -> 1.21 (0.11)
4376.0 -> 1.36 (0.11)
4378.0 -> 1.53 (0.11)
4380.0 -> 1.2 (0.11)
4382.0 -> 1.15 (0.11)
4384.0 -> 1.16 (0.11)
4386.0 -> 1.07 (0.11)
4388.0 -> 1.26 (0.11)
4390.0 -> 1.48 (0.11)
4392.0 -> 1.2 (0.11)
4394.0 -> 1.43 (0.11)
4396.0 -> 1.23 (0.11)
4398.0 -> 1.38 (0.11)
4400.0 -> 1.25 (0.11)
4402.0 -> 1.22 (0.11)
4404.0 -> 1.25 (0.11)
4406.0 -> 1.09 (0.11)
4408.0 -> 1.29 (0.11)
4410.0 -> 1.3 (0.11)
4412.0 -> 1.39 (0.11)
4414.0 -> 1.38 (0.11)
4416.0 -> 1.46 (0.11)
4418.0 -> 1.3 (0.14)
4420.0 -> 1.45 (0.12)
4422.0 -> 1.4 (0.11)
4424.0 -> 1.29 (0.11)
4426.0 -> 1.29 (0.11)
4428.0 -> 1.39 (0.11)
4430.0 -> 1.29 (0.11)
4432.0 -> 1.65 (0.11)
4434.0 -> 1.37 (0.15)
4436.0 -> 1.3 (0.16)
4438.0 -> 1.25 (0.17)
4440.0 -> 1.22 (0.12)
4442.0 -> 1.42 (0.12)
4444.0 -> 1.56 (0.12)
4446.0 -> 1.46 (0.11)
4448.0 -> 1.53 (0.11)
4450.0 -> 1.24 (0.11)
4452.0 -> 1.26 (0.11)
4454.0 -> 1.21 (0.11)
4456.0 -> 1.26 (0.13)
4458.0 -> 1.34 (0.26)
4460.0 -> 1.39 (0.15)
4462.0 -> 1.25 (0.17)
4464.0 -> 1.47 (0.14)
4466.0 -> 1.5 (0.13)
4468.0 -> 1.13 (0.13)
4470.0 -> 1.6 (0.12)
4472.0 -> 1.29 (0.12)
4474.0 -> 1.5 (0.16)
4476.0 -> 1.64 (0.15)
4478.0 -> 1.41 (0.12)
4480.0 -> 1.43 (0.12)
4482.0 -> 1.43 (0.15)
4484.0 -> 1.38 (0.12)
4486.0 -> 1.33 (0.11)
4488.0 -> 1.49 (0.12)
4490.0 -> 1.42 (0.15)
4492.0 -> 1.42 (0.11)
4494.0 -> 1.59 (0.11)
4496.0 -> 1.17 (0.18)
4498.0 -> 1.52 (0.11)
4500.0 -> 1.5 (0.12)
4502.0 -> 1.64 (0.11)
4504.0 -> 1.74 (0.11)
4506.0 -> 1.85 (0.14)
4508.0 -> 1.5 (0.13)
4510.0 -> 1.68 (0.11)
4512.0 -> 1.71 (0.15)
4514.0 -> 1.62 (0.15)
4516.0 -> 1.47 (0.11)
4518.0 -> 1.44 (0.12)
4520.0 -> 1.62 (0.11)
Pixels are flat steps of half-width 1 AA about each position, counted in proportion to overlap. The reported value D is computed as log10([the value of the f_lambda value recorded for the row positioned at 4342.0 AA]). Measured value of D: 0.08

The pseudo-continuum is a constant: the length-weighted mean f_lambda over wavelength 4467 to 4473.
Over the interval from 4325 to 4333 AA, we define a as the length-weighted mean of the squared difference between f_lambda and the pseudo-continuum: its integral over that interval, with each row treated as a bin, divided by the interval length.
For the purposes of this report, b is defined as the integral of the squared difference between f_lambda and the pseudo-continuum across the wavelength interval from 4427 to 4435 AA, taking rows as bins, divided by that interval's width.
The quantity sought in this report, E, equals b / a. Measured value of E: 3.6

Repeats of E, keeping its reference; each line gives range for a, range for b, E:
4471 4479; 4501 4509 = 4.4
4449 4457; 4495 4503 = 4.5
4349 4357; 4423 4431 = 0.1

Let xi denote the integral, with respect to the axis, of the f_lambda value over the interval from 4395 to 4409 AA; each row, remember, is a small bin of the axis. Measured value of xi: 17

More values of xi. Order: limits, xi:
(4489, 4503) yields 21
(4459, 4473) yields 19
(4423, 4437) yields 19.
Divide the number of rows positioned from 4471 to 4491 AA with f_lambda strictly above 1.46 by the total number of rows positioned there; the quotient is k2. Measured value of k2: 0.30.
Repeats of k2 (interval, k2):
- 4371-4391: 0.20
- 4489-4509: 0.70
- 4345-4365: 0.20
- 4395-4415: 0.00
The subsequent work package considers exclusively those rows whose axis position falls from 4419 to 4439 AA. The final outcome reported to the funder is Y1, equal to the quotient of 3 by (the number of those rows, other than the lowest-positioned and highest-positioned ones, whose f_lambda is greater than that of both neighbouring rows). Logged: 1.50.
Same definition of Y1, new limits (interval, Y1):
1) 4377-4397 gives 1.00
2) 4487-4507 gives 1.50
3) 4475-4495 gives 3.00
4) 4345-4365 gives 1.50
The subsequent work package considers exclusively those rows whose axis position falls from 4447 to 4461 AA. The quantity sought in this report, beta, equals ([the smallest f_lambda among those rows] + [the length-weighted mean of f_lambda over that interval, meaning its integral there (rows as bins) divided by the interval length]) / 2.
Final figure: 1.26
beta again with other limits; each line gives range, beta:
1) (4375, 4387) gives 1.16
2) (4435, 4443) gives 1.26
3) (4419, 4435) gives 1.34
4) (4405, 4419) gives 1.20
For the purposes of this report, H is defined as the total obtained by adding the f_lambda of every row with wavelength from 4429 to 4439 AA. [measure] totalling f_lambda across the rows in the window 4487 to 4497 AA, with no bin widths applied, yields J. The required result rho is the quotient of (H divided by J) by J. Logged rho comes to 0.136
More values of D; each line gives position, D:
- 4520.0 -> 0.21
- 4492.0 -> 0.15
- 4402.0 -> 0.09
